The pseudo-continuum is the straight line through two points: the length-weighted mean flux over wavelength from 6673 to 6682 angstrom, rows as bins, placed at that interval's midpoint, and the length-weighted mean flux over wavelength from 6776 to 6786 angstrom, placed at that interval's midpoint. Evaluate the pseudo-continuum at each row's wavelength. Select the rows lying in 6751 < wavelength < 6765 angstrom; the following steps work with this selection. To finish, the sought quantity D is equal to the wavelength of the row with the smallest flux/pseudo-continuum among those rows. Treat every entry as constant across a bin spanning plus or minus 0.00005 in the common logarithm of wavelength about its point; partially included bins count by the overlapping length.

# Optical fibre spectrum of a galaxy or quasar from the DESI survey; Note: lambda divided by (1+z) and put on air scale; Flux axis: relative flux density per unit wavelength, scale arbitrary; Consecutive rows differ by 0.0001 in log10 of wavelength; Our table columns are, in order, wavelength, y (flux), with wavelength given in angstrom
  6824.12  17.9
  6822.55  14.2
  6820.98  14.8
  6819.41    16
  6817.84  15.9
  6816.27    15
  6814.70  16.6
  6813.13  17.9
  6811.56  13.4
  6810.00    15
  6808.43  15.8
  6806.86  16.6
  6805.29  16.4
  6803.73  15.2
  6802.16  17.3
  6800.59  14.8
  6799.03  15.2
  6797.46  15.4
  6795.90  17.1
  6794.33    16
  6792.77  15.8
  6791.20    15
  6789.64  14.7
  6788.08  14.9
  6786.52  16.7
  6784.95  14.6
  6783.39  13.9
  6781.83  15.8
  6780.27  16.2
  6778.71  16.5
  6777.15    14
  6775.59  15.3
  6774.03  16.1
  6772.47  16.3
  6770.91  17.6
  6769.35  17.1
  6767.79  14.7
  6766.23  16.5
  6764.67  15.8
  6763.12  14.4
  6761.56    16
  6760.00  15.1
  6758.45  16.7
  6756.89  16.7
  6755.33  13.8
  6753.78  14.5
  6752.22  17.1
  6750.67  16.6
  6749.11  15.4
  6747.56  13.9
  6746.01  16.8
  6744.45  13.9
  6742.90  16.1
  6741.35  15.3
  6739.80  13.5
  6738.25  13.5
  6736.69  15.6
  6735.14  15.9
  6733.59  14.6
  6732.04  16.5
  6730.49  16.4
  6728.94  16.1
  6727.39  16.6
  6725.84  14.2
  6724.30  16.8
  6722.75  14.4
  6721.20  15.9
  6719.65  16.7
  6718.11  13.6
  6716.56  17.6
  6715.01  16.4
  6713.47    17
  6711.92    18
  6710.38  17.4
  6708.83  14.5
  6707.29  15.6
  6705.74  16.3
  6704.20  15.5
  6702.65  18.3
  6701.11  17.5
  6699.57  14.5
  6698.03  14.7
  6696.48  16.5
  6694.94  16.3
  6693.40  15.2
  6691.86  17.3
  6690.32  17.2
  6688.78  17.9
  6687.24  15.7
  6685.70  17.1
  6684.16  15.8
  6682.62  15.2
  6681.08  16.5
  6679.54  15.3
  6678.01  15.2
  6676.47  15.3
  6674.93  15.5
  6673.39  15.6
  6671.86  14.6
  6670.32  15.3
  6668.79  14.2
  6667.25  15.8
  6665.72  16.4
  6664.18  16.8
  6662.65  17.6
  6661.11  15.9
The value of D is 6755.33 angstrom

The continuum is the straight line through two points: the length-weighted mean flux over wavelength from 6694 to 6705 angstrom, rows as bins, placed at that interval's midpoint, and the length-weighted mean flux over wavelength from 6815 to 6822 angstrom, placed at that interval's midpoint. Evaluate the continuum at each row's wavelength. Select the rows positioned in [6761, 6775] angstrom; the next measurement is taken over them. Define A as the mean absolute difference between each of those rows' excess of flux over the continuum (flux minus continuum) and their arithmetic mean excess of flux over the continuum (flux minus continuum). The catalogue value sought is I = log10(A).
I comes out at -0.12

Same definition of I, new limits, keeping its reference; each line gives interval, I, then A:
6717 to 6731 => 0.02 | 1.05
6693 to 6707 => 0.00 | 0.99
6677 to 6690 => -0.09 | 0.82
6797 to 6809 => -0.15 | 0.71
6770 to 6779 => -0.06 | 0.87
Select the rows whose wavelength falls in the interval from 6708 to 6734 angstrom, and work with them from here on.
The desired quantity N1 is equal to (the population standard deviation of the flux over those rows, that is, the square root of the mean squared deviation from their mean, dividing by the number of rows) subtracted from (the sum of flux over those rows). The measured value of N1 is 271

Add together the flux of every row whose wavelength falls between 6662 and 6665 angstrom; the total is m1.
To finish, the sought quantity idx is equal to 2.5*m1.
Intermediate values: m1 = 34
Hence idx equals 86.0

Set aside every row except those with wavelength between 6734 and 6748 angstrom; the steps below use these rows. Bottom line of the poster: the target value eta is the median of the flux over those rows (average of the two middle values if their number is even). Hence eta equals 15.3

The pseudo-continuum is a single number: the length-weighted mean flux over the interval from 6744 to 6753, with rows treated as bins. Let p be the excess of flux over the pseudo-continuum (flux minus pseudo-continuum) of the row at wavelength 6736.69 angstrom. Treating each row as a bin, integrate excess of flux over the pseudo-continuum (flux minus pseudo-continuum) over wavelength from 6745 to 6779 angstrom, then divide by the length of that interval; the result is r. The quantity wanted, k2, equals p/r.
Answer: -1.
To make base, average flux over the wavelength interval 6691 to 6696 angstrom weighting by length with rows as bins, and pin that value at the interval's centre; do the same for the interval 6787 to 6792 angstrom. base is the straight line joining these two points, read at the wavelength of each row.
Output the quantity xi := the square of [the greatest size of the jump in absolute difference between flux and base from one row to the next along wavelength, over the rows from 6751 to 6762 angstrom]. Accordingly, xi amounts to 1.0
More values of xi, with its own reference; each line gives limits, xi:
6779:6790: 2.4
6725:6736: 1.0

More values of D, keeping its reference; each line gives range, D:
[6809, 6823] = 6811.56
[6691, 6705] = 6699.57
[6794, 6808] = 6800.59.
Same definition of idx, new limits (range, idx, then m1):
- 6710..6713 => 88.5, 35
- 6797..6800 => 76.5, 31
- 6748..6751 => 80.0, 32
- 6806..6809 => 81.0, 32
